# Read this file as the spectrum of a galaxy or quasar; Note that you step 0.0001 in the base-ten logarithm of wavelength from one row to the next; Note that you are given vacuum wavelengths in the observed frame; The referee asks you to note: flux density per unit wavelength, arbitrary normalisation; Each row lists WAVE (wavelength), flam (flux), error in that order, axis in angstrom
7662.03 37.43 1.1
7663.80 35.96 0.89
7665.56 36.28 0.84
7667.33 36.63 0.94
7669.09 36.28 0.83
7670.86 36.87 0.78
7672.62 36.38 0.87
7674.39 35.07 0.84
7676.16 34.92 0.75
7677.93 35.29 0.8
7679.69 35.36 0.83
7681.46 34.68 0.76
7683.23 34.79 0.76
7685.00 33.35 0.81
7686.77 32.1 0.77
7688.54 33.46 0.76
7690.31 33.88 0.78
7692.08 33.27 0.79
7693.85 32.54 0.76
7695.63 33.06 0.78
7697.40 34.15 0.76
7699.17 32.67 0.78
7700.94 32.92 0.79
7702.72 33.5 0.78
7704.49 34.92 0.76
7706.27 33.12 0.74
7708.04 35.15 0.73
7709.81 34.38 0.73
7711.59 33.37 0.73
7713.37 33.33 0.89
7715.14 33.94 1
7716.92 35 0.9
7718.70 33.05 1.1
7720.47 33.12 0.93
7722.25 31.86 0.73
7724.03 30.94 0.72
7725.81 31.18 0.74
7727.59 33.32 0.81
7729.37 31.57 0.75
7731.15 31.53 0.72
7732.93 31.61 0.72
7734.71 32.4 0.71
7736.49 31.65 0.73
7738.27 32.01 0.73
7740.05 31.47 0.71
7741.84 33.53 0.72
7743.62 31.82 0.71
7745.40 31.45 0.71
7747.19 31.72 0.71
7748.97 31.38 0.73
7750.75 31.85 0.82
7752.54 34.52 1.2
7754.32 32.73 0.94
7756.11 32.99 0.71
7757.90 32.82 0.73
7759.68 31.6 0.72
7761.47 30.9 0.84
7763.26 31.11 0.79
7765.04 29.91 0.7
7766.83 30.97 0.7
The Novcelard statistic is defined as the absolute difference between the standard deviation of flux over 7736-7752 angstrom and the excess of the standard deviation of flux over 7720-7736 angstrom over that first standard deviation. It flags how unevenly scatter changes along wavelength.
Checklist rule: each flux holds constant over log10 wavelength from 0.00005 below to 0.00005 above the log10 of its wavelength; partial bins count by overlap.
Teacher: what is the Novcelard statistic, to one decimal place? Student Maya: 0.5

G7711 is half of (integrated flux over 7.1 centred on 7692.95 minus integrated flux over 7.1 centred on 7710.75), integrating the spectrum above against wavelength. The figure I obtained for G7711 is -3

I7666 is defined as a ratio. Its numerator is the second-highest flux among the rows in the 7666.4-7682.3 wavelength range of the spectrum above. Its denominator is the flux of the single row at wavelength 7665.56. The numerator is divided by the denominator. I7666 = 1.01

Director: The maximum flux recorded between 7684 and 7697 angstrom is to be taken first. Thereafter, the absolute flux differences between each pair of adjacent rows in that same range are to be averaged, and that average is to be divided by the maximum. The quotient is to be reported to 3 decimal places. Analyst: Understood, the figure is 0.024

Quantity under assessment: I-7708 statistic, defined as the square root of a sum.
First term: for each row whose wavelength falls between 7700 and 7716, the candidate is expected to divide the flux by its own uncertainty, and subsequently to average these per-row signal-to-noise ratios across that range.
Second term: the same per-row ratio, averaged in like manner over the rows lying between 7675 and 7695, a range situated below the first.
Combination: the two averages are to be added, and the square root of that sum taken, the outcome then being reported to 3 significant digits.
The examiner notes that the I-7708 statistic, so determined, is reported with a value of 9.31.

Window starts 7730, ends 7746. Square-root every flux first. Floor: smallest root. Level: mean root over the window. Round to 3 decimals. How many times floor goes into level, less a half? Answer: 0.508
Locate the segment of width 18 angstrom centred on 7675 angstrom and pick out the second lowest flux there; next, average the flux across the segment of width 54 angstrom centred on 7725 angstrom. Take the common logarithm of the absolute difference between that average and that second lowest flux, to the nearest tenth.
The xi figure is 0.3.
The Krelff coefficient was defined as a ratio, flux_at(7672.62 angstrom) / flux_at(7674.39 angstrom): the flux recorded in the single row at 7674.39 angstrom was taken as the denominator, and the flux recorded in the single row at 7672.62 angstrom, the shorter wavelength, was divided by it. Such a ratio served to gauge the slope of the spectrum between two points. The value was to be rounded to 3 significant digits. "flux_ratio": 1.04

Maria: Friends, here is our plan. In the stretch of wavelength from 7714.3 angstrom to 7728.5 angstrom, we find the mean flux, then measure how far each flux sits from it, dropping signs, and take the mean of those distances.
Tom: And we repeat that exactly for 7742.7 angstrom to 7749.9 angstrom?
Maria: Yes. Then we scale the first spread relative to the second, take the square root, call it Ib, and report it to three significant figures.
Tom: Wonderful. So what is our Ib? 2.50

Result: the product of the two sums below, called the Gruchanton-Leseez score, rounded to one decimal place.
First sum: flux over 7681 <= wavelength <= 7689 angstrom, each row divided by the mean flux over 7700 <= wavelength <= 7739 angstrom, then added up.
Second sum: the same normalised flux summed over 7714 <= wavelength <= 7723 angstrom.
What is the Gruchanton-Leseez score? 26.0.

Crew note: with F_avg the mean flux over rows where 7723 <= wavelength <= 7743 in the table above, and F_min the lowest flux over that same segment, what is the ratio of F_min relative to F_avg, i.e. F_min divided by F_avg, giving 0.969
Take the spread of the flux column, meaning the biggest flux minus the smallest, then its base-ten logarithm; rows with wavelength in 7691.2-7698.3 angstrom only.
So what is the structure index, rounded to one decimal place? 0.2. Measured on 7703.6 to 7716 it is 0.3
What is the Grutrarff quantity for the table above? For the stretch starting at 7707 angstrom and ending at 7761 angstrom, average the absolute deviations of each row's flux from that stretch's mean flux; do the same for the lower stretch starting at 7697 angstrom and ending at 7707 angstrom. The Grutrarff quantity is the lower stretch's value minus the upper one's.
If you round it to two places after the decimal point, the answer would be -0.35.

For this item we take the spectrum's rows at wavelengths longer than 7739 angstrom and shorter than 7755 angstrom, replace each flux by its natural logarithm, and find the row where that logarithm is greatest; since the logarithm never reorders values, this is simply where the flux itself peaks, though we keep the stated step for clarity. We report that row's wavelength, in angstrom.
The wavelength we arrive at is 7752.54 angstrom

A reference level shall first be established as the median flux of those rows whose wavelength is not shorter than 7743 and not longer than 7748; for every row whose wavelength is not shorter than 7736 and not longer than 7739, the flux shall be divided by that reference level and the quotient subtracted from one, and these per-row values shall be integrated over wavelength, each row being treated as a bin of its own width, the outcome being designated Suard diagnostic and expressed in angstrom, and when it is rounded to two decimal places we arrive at -0.01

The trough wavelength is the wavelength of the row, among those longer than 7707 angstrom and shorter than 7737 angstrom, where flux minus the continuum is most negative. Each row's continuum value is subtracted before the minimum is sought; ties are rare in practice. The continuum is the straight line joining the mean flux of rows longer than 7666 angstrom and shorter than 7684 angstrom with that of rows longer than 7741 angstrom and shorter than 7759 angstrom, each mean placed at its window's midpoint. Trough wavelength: 7724.03 angstrom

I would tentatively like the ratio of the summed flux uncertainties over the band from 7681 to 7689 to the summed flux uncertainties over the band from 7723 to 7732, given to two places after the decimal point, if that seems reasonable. 1.03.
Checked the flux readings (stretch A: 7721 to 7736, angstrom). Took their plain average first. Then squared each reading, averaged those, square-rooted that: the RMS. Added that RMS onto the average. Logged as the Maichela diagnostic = 63.6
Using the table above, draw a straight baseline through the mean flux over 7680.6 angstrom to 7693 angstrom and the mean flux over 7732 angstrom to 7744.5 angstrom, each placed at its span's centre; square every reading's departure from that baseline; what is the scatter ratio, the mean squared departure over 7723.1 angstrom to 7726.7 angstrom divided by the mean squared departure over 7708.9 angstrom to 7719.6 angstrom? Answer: 1.3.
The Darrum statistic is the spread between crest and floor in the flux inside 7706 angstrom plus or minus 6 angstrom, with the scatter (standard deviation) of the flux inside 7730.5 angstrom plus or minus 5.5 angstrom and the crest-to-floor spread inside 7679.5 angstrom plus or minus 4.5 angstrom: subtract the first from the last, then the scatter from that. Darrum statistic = -2.3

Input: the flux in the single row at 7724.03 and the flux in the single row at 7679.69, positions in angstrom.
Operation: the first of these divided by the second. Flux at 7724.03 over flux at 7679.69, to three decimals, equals 0.875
